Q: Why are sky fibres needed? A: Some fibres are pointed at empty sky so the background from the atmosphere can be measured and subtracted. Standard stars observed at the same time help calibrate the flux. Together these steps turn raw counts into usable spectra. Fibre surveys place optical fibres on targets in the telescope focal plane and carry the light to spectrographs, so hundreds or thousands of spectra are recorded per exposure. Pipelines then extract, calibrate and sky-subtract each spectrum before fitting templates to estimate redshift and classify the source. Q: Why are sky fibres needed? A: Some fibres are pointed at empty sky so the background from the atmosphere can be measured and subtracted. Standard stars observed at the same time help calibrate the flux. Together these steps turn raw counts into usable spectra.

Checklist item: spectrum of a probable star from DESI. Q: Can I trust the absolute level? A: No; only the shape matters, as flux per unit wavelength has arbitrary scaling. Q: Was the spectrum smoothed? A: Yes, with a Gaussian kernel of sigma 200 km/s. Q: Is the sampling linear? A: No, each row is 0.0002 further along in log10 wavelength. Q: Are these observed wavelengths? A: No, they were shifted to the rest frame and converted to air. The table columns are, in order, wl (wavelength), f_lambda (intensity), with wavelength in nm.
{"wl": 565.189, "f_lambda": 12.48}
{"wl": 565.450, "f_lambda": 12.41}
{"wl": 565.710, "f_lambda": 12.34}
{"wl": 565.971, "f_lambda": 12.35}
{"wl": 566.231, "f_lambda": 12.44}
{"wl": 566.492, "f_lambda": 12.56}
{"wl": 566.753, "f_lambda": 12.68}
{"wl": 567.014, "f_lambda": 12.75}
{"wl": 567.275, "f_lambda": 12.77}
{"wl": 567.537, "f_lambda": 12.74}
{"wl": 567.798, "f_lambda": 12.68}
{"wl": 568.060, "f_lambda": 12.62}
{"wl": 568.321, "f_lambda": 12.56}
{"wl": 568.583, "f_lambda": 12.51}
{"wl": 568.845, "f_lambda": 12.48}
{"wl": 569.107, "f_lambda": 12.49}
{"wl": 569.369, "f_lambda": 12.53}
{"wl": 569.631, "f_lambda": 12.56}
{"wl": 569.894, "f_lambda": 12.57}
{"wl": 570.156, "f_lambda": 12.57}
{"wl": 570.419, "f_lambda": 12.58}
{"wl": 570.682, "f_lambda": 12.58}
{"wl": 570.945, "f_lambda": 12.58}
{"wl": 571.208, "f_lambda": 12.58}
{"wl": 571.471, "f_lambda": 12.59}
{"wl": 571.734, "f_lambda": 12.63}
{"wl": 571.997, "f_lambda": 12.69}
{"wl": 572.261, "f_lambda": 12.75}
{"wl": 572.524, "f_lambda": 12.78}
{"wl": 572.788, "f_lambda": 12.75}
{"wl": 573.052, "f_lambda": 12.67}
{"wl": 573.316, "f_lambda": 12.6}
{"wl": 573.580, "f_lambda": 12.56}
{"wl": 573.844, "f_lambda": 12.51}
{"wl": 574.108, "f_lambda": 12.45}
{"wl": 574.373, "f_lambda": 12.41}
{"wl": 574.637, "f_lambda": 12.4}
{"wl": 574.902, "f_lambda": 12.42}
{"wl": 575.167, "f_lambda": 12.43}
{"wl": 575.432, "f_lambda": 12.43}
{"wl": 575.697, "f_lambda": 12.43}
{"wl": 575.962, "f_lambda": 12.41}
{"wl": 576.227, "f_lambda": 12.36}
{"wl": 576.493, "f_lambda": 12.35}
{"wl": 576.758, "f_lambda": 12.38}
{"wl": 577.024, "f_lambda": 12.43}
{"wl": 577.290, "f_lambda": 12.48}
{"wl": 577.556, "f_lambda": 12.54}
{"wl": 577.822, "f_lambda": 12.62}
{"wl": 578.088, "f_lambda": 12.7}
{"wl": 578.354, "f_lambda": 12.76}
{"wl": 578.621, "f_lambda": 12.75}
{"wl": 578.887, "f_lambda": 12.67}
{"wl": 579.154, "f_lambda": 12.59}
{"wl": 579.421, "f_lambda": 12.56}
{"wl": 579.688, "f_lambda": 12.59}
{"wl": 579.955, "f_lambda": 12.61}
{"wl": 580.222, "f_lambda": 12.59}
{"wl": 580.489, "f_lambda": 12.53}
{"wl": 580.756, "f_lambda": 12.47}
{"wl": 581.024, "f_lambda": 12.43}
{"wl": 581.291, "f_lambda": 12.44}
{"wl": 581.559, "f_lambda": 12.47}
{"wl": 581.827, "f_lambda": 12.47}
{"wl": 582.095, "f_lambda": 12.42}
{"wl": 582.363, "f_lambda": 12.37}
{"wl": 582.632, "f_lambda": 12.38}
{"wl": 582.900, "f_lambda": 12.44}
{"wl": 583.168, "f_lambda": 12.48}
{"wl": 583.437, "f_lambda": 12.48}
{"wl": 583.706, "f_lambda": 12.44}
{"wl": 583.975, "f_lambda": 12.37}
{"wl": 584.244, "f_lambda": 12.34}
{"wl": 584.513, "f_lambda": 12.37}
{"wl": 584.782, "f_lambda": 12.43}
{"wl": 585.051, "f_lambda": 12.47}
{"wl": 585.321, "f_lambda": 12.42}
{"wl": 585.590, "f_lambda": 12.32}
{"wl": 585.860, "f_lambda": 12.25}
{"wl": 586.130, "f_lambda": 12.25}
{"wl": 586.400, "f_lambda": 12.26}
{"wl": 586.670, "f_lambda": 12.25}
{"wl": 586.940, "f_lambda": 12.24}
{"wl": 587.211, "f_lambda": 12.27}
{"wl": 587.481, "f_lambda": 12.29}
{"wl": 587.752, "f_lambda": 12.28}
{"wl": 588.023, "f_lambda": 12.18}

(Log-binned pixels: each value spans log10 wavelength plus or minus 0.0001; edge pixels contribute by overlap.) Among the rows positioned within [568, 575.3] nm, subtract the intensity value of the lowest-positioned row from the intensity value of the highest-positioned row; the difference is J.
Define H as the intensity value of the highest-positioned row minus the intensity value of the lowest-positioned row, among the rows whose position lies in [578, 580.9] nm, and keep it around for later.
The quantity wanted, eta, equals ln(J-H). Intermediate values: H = -0.23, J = -0.19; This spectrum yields -3.22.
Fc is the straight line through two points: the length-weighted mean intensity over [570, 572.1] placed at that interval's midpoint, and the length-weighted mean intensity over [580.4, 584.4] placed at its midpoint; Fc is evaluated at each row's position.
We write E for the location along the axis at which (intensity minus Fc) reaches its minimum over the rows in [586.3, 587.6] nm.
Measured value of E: 586.940 nm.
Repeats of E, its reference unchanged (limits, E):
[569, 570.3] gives 569.107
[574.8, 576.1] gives 574.902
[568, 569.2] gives 568.845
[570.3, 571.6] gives 570.419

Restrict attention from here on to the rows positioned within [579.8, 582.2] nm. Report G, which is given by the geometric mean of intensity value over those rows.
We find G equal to 12.49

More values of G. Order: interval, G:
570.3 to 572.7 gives 12.64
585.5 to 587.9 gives 12.27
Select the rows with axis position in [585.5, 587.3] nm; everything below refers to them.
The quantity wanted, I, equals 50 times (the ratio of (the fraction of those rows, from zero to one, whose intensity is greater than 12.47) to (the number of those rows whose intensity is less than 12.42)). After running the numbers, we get 0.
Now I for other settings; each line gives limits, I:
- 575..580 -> 7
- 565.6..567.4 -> 14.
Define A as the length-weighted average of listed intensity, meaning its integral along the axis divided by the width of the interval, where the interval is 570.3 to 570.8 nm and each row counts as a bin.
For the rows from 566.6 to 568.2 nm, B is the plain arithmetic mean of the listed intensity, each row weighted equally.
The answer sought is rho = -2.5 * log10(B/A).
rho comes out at -0.011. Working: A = 12.6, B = 12.7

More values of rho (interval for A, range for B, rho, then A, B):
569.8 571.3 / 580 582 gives 0.008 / 12.6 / 12.5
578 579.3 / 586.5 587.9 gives 0.037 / 12.7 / 12.3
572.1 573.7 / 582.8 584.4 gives 0.022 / 12.7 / 12.4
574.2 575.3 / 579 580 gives -0.015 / 12.4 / 12.6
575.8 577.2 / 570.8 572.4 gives -0.021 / 12.4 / 12.6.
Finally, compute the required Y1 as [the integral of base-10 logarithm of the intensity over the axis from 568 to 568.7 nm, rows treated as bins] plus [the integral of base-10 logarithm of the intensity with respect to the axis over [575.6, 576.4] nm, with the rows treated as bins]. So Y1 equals 1.64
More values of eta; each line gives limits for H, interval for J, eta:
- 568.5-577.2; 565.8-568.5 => -1.24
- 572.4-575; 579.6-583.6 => -1.39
